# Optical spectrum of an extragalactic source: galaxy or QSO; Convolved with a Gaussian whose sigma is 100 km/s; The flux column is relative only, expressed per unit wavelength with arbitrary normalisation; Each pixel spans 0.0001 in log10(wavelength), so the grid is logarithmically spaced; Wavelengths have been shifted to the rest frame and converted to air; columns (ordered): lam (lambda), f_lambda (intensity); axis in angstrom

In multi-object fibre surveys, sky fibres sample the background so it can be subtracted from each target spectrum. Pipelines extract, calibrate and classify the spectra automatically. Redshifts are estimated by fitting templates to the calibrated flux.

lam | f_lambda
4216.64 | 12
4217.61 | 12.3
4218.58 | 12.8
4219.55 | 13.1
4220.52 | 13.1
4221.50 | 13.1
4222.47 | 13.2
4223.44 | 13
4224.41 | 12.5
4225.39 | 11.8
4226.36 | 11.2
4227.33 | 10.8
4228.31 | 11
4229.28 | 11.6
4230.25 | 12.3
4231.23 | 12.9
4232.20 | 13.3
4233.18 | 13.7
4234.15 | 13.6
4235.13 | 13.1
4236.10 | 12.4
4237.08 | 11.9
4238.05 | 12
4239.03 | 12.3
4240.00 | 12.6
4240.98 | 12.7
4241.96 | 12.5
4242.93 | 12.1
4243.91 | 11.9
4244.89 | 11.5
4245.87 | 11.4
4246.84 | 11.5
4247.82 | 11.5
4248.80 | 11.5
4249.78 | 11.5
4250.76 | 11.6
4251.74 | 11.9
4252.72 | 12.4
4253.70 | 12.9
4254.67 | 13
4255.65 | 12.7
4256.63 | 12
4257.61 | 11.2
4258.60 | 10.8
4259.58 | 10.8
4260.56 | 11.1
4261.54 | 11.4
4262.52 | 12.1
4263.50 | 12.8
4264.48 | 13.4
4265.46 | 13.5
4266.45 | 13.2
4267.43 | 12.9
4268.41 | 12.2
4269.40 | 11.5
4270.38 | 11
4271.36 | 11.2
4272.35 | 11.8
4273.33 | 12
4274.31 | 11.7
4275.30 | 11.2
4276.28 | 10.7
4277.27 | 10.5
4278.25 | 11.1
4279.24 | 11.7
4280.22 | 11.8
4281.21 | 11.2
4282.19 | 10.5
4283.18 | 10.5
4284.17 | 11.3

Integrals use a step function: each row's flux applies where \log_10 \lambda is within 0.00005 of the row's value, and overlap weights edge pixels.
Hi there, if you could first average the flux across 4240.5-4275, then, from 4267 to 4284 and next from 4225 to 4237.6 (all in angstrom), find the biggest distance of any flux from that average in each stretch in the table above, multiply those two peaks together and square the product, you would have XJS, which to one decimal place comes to 6.5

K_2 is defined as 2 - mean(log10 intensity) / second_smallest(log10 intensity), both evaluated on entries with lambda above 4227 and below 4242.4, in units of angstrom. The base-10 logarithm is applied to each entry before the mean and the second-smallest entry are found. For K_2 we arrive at 0.950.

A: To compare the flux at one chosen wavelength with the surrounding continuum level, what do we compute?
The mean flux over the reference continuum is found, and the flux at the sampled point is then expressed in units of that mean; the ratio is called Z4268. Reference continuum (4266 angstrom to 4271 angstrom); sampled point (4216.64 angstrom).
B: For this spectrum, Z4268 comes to 0.99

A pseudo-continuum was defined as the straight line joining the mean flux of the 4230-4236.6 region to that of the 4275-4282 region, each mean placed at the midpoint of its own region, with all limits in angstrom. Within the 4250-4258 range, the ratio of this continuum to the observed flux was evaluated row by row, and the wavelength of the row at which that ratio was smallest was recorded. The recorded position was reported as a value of 4254.67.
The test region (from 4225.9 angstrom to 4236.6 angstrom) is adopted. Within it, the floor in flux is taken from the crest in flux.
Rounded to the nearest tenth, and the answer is 2.9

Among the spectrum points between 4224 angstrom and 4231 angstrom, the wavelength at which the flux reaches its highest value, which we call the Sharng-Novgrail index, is 4224.41 angstrom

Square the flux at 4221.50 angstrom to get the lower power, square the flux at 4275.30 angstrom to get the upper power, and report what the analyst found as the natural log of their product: 10.0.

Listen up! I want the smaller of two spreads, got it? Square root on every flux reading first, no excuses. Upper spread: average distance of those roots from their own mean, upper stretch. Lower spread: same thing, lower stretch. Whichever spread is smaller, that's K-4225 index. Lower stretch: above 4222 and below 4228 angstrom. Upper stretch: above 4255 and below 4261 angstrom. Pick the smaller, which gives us 0.09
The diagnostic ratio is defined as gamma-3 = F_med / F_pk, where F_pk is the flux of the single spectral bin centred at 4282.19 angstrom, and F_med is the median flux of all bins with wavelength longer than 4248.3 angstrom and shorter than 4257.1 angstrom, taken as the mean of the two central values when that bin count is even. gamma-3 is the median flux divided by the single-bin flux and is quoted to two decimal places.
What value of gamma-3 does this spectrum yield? 1.14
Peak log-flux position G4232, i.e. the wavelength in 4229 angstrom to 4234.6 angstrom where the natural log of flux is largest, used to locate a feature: 4233.18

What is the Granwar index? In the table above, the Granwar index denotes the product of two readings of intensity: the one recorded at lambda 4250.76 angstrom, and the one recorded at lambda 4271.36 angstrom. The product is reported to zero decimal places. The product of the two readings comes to 130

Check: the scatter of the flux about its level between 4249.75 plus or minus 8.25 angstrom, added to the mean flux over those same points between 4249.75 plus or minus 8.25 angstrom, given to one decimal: 12.5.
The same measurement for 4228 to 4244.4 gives 13.2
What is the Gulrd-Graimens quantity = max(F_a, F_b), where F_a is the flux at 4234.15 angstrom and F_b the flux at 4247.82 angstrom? 13.6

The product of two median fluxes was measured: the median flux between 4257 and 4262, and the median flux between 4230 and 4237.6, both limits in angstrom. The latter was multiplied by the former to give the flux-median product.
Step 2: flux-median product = 144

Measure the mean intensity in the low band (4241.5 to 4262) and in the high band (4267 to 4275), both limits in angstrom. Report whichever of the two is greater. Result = 11.8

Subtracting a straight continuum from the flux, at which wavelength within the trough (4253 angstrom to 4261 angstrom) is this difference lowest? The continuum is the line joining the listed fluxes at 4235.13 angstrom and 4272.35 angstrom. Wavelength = 4258.60 angstrom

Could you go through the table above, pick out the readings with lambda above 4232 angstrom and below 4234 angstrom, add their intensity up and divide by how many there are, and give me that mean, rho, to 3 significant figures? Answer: 13.5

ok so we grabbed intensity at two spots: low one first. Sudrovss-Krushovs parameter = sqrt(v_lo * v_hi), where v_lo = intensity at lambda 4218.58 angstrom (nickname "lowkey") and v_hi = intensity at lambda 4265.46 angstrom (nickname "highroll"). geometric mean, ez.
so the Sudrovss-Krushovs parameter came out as 13.1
